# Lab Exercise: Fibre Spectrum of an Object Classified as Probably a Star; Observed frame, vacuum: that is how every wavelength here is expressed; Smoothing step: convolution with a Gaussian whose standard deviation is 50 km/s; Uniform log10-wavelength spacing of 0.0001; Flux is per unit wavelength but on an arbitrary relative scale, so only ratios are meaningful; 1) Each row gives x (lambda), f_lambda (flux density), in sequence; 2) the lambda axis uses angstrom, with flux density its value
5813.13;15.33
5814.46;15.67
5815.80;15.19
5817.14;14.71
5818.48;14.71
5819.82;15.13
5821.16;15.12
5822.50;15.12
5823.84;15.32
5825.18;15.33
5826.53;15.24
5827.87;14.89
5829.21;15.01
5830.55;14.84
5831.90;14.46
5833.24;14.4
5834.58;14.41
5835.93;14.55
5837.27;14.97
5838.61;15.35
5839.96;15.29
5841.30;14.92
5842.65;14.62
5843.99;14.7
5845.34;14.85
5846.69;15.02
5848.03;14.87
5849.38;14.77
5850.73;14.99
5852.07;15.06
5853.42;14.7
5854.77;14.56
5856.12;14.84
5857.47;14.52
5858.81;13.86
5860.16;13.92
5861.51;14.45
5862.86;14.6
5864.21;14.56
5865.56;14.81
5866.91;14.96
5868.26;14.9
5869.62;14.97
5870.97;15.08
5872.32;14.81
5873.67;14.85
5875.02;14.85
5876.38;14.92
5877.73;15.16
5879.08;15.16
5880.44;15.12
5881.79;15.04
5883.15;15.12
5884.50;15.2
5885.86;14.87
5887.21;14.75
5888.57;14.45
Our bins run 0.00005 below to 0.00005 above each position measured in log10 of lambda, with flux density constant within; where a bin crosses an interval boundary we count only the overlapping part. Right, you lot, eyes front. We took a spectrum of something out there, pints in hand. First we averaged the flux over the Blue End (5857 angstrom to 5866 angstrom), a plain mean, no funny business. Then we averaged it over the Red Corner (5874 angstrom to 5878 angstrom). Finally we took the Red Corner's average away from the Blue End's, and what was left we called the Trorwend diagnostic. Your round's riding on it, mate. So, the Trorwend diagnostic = -0.6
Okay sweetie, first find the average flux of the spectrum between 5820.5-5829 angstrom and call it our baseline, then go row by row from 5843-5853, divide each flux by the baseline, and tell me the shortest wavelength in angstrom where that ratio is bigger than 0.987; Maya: 5846.69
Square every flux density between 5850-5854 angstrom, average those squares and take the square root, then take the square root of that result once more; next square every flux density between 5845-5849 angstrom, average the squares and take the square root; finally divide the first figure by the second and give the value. 0.259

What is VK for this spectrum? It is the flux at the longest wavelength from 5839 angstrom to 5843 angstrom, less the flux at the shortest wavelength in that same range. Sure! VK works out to -0.67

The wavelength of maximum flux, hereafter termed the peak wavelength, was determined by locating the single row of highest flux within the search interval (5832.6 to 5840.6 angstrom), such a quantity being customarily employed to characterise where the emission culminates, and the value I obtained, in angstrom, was 5838.61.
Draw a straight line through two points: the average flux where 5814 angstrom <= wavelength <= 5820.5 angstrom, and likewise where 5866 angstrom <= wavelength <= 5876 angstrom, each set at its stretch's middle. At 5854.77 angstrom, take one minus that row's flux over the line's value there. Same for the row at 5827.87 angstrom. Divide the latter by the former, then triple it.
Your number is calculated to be 1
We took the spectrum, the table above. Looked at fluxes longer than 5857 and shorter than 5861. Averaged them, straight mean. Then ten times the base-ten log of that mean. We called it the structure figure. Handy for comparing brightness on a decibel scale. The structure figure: 11.5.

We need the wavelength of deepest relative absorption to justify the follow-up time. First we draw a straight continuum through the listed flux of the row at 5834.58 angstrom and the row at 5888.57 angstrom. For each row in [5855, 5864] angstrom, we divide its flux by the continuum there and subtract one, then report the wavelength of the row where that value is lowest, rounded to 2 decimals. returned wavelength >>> 5858.81 angstrom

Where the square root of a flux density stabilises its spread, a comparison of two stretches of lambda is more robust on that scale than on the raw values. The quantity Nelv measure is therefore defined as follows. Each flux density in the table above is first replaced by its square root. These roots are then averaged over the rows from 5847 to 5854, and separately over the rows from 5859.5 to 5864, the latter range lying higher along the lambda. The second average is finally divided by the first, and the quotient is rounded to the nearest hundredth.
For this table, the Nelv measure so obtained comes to 0.98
